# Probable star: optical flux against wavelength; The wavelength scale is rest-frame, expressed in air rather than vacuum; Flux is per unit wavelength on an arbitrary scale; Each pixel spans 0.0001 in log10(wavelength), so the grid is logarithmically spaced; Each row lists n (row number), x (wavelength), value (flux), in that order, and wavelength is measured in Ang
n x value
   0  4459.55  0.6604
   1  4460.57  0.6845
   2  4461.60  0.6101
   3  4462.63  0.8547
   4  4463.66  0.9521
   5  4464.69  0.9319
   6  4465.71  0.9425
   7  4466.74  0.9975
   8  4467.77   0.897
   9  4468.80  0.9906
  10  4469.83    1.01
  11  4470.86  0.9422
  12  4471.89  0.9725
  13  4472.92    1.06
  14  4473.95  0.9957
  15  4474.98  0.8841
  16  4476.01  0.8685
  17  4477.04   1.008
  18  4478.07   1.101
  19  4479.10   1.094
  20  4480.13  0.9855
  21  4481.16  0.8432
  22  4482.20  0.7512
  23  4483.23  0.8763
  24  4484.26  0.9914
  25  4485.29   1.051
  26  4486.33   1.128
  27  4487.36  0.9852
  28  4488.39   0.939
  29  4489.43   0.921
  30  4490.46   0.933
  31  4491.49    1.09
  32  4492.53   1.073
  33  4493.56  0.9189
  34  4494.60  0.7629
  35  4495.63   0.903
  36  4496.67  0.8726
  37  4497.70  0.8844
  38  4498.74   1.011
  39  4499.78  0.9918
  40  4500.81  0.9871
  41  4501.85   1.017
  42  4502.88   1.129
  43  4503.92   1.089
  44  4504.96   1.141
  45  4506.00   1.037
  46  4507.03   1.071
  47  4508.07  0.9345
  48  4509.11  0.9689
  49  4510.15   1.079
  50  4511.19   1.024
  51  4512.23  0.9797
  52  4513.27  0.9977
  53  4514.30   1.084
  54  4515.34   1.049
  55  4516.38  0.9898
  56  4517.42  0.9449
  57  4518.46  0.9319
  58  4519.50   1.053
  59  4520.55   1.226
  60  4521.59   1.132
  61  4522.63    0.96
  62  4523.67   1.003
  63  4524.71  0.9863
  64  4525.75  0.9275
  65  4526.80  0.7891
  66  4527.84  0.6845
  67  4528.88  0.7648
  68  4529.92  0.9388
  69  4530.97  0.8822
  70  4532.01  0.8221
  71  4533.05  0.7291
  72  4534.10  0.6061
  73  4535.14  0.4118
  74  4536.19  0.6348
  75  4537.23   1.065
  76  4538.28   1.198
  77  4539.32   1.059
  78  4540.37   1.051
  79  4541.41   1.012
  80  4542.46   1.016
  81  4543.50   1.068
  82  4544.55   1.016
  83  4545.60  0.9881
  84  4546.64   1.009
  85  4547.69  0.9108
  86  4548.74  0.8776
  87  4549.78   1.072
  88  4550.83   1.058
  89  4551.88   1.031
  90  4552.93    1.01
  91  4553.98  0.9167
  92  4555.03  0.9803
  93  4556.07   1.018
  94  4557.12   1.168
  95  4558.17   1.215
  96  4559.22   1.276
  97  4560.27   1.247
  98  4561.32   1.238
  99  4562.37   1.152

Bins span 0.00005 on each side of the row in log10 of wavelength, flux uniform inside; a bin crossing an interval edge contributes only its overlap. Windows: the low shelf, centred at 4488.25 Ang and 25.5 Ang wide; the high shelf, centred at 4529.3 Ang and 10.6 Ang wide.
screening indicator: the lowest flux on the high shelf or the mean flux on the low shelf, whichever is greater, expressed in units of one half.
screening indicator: 1.92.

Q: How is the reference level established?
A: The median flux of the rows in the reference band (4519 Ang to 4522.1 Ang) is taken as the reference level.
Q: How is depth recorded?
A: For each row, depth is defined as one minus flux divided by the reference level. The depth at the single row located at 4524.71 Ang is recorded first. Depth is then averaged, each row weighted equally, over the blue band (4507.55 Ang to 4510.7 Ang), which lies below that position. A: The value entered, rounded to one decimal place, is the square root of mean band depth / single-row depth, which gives 1.0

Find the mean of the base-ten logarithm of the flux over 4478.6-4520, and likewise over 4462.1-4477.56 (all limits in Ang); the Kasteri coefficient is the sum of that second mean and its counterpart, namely -0.029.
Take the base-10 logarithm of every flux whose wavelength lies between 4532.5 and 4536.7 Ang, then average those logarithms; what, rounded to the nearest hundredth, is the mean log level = -0.23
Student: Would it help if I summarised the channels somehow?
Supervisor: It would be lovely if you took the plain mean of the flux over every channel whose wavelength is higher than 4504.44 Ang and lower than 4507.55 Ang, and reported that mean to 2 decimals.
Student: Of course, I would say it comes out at 1.08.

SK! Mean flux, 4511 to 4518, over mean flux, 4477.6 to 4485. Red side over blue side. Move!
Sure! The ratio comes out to 1.06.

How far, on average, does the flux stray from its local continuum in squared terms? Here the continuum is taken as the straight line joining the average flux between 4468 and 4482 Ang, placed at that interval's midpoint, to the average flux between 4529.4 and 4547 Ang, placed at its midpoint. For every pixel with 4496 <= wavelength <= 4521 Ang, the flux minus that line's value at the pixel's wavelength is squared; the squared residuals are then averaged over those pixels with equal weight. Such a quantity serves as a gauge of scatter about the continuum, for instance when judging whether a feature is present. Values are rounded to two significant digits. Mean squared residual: 0.013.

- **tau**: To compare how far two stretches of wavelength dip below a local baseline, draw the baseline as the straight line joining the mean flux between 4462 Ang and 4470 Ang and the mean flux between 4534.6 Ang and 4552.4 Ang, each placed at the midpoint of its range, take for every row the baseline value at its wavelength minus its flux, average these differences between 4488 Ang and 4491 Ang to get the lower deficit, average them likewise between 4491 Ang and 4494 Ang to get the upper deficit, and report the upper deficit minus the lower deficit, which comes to -0.10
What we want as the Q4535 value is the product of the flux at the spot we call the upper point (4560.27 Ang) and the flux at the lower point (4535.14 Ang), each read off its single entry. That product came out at 0.51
